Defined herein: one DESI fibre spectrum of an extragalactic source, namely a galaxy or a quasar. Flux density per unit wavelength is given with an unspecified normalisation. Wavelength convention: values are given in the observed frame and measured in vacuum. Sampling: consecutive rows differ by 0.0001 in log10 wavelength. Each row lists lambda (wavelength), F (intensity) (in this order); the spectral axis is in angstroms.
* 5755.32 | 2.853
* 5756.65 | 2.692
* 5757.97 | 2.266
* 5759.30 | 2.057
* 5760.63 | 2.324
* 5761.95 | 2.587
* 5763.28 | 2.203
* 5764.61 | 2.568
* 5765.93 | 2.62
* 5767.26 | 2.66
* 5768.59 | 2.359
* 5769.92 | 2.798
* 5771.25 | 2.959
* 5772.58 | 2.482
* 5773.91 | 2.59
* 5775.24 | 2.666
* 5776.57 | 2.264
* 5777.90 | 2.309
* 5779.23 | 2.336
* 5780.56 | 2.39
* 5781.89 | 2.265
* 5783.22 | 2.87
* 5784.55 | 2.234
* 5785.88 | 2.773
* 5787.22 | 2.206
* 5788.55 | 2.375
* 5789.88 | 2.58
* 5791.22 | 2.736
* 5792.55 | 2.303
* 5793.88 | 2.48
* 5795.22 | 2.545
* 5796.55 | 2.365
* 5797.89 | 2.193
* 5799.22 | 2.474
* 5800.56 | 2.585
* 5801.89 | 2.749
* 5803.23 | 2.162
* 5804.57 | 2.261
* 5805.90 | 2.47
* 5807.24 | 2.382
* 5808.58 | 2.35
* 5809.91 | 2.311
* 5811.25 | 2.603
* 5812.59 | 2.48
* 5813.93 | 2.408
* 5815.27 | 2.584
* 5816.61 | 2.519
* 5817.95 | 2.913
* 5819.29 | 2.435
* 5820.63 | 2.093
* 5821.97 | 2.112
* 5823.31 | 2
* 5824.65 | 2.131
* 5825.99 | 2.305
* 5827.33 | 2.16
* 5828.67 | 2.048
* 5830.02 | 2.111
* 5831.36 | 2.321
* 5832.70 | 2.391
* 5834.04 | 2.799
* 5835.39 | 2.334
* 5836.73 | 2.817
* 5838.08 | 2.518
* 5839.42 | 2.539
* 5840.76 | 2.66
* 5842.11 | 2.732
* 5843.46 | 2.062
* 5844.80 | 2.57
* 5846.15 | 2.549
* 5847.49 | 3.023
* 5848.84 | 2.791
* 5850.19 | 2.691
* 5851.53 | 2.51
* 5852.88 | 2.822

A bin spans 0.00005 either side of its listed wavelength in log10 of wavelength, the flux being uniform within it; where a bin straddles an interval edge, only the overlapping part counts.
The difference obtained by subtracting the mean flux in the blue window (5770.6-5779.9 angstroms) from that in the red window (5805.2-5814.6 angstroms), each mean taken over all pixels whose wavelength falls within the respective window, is -0.09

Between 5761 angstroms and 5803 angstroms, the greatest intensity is 2.959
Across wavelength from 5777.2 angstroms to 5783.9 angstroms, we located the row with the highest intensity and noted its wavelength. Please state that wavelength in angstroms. 5783.22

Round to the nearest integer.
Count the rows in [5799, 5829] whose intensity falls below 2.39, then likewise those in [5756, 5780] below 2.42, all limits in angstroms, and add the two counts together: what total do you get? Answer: 20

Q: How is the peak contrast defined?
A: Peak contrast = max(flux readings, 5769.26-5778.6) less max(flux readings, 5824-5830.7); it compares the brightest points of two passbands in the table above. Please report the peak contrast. 0.65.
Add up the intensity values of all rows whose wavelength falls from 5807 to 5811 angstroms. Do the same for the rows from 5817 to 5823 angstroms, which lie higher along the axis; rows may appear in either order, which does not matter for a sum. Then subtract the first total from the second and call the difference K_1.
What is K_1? 3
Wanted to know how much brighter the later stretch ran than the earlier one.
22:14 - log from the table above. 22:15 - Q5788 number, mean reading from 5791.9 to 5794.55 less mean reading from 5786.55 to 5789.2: 0.10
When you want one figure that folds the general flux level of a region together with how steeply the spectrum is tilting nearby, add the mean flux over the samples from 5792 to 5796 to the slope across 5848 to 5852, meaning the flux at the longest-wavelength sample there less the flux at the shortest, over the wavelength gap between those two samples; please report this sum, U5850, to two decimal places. 2.34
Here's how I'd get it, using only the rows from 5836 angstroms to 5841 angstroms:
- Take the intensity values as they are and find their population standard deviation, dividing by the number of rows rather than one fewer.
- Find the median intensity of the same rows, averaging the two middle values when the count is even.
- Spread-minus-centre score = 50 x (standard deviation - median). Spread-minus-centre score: -124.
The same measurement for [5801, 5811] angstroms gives -109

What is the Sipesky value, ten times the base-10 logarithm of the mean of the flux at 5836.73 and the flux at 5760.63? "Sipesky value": 4.10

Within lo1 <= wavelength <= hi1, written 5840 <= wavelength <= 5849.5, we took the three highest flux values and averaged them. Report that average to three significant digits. 2.85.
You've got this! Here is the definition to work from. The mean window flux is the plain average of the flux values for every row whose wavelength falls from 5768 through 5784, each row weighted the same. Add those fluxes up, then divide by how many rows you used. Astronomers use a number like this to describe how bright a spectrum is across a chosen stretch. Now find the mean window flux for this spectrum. 2.52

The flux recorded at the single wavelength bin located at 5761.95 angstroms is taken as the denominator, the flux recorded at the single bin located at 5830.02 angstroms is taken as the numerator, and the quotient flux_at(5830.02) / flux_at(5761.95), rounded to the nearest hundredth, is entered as 0.82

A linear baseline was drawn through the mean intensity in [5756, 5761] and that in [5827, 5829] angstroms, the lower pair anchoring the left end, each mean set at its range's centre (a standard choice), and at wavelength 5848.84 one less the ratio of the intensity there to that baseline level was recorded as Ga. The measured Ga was -0.37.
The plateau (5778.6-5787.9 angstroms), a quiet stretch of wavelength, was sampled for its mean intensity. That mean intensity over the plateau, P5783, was 2.44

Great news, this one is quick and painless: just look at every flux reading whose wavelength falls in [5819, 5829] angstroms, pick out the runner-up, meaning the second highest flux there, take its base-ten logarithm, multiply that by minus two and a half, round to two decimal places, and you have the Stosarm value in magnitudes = -0.91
